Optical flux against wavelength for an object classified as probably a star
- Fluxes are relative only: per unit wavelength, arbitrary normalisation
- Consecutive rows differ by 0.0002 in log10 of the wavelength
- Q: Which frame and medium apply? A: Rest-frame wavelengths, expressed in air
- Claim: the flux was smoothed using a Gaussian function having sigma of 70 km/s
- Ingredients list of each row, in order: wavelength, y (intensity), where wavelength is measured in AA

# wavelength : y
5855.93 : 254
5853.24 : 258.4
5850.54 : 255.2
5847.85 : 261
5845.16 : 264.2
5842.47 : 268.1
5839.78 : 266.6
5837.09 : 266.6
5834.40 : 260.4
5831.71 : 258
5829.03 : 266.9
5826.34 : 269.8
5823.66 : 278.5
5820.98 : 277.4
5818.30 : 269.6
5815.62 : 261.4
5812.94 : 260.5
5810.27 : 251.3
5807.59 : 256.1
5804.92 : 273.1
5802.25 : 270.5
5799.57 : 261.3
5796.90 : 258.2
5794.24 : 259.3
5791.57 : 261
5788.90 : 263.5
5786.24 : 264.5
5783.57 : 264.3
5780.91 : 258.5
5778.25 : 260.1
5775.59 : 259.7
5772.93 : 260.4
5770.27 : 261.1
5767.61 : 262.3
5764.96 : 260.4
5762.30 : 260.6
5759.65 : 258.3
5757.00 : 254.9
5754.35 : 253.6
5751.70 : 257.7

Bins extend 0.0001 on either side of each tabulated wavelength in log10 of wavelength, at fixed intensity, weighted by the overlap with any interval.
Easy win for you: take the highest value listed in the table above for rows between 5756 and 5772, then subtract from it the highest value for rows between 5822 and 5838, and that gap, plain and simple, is -16.2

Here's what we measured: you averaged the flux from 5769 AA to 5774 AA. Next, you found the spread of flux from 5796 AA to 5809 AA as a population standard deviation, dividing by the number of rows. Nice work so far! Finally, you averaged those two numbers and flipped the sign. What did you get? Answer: -134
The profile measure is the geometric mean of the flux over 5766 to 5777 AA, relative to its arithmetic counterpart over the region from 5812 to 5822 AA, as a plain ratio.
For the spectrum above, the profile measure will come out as 0.98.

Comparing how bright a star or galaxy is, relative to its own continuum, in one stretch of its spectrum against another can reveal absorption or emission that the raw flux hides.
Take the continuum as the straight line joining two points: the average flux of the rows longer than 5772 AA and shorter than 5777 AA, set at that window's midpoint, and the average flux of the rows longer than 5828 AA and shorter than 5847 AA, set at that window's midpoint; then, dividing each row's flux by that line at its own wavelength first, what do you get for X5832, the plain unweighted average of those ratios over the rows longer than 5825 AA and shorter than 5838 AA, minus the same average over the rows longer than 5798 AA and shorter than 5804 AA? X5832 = -0.014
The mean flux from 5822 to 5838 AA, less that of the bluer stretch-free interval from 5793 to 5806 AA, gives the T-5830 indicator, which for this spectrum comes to 2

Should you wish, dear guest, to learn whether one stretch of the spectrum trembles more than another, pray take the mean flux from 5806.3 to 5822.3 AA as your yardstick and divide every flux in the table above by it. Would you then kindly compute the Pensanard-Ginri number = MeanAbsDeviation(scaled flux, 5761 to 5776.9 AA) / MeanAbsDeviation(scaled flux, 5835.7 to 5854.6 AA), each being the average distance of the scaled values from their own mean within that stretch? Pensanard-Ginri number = 0.16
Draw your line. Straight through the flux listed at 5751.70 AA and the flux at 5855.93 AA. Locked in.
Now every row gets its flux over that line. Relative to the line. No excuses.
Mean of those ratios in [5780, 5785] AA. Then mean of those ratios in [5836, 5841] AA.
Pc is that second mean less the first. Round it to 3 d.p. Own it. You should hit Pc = 0.028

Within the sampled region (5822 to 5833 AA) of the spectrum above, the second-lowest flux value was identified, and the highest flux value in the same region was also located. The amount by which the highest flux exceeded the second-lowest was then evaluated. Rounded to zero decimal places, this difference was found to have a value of 12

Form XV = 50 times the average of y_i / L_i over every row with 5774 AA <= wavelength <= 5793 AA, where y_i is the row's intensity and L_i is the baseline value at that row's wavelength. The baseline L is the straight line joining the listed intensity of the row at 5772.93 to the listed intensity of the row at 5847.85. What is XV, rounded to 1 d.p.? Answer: 50.2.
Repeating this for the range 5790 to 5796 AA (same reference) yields 49.9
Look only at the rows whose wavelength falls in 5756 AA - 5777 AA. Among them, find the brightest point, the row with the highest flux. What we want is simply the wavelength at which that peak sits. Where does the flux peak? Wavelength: 5767.61 AA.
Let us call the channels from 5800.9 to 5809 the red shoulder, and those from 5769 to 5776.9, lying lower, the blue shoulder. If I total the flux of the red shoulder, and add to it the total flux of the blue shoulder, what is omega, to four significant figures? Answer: 1581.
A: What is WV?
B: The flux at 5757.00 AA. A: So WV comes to 254.9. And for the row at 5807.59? 256.1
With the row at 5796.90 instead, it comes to 258.2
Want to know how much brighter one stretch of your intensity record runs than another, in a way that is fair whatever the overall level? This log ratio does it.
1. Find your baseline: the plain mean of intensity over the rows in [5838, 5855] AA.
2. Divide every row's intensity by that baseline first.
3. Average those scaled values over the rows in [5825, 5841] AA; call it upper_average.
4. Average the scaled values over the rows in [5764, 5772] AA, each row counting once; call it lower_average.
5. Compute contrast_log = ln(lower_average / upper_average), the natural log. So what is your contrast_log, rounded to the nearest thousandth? -0.013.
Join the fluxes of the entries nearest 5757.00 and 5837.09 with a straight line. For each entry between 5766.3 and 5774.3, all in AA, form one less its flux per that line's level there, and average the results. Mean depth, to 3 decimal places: -0.017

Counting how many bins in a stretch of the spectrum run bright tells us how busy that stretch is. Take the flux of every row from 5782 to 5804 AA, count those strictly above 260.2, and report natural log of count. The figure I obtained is 1.79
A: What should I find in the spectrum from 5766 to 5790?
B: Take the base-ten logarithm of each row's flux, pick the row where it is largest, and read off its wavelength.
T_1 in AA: 5786.24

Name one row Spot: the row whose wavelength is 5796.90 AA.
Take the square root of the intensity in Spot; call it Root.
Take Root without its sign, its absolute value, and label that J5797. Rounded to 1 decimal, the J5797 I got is 16.1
